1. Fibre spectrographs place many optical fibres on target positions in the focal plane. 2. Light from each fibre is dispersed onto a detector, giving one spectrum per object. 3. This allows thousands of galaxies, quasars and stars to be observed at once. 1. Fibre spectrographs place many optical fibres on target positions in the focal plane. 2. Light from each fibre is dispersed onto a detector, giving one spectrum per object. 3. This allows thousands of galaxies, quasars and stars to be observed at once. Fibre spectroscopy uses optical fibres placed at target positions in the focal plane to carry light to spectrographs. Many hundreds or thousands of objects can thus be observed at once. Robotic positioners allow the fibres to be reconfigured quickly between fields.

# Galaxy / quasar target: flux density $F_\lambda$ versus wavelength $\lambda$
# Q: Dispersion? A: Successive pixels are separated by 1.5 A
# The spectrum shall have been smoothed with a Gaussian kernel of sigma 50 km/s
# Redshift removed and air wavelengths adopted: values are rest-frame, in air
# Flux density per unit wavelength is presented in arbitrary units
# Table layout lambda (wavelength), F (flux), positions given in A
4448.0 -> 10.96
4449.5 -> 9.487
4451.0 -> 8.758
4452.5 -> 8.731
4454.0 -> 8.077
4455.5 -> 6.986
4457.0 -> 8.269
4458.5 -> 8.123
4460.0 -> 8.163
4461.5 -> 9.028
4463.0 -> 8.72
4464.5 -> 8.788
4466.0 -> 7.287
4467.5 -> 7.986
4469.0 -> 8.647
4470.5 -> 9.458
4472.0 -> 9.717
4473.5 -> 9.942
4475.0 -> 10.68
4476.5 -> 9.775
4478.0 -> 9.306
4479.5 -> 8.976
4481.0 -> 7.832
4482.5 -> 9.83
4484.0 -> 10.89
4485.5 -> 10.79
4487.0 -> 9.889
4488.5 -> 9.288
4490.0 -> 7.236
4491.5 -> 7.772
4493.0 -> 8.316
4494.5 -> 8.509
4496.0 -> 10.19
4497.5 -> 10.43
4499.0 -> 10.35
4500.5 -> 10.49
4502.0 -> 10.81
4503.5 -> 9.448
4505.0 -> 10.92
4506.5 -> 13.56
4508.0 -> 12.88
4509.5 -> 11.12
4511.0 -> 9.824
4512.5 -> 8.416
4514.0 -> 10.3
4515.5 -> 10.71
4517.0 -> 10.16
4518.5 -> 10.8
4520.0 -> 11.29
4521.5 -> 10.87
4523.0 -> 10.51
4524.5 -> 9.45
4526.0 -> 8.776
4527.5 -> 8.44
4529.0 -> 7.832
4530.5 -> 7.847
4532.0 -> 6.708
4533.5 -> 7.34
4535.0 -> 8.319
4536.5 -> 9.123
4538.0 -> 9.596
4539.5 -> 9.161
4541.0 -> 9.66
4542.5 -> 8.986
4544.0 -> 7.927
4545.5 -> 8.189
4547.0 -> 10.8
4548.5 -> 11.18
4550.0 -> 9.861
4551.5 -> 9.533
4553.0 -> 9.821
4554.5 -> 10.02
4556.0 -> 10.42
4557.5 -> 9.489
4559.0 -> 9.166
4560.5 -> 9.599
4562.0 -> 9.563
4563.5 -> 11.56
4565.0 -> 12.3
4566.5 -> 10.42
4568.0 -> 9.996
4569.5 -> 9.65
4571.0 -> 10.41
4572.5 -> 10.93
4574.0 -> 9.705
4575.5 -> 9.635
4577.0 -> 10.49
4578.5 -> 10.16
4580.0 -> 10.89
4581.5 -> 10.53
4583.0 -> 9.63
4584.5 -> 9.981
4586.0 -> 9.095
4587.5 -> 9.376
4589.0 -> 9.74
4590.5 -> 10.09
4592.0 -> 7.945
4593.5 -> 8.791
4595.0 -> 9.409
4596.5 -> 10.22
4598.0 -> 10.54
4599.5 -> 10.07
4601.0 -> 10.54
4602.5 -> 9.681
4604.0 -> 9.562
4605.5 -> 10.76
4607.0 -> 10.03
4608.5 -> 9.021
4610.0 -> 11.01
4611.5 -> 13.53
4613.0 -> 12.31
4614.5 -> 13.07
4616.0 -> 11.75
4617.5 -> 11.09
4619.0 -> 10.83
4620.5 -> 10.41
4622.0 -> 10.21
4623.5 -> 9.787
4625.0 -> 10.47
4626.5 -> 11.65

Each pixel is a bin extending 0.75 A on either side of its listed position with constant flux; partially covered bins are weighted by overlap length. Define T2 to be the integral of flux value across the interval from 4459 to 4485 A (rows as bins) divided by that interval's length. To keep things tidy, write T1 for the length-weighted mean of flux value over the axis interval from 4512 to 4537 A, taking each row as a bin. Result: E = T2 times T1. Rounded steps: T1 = 9.2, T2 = 9.1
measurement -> 84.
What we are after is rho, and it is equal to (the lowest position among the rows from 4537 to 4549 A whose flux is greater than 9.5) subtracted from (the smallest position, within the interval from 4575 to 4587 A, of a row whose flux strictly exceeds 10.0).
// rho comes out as 39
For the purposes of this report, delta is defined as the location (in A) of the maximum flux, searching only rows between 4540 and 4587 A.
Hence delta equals 4565.0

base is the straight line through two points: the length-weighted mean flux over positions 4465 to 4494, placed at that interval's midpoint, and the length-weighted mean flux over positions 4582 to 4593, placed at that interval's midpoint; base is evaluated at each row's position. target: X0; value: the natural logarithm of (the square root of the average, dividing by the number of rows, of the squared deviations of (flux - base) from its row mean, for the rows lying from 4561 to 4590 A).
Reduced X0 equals -0.2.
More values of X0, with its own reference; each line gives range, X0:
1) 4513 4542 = 0.3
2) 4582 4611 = -0.3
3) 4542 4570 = 0.0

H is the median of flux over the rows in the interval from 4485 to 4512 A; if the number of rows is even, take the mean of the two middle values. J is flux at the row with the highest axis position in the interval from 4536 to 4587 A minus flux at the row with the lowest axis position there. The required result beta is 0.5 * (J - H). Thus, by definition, -5.1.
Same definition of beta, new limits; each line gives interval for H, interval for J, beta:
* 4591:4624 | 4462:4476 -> -4.2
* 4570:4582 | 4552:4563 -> -5.4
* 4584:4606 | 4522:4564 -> -4.3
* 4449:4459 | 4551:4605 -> -4.1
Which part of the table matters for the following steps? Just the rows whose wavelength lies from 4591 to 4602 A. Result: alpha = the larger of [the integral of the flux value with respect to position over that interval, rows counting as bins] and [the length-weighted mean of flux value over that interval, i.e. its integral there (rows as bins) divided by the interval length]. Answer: 106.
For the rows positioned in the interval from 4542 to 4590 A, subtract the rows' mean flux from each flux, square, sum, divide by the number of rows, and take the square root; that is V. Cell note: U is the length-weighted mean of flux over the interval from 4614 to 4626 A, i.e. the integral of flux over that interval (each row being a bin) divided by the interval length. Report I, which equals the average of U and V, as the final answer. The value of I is 5.9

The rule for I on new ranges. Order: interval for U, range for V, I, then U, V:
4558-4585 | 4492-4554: 5.8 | 10.3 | 1.4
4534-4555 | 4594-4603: 4.9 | 9.4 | 0.4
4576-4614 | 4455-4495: 5.6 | 10.2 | 1.1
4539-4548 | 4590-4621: 5.2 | 9.2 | 1.3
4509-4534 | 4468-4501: 5.2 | 9.4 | 1.0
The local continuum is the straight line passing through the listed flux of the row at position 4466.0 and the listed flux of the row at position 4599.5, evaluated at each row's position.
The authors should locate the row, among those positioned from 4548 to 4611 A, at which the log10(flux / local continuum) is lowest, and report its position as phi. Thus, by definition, 4592.0 A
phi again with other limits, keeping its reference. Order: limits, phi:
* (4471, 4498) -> 4490.0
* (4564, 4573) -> 4569.5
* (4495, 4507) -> 4503.5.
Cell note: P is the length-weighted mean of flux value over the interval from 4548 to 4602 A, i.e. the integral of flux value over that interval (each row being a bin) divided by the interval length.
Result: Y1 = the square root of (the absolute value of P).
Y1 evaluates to 3.2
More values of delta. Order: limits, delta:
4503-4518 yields 4506.5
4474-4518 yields 4506.5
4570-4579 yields 4572.5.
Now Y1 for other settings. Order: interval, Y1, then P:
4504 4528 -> 3.2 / 10.5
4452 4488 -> 3.0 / 9.0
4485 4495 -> 3.0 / 8.8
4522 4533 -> 2.9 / 8.5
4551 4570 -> 3.2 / 10.1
